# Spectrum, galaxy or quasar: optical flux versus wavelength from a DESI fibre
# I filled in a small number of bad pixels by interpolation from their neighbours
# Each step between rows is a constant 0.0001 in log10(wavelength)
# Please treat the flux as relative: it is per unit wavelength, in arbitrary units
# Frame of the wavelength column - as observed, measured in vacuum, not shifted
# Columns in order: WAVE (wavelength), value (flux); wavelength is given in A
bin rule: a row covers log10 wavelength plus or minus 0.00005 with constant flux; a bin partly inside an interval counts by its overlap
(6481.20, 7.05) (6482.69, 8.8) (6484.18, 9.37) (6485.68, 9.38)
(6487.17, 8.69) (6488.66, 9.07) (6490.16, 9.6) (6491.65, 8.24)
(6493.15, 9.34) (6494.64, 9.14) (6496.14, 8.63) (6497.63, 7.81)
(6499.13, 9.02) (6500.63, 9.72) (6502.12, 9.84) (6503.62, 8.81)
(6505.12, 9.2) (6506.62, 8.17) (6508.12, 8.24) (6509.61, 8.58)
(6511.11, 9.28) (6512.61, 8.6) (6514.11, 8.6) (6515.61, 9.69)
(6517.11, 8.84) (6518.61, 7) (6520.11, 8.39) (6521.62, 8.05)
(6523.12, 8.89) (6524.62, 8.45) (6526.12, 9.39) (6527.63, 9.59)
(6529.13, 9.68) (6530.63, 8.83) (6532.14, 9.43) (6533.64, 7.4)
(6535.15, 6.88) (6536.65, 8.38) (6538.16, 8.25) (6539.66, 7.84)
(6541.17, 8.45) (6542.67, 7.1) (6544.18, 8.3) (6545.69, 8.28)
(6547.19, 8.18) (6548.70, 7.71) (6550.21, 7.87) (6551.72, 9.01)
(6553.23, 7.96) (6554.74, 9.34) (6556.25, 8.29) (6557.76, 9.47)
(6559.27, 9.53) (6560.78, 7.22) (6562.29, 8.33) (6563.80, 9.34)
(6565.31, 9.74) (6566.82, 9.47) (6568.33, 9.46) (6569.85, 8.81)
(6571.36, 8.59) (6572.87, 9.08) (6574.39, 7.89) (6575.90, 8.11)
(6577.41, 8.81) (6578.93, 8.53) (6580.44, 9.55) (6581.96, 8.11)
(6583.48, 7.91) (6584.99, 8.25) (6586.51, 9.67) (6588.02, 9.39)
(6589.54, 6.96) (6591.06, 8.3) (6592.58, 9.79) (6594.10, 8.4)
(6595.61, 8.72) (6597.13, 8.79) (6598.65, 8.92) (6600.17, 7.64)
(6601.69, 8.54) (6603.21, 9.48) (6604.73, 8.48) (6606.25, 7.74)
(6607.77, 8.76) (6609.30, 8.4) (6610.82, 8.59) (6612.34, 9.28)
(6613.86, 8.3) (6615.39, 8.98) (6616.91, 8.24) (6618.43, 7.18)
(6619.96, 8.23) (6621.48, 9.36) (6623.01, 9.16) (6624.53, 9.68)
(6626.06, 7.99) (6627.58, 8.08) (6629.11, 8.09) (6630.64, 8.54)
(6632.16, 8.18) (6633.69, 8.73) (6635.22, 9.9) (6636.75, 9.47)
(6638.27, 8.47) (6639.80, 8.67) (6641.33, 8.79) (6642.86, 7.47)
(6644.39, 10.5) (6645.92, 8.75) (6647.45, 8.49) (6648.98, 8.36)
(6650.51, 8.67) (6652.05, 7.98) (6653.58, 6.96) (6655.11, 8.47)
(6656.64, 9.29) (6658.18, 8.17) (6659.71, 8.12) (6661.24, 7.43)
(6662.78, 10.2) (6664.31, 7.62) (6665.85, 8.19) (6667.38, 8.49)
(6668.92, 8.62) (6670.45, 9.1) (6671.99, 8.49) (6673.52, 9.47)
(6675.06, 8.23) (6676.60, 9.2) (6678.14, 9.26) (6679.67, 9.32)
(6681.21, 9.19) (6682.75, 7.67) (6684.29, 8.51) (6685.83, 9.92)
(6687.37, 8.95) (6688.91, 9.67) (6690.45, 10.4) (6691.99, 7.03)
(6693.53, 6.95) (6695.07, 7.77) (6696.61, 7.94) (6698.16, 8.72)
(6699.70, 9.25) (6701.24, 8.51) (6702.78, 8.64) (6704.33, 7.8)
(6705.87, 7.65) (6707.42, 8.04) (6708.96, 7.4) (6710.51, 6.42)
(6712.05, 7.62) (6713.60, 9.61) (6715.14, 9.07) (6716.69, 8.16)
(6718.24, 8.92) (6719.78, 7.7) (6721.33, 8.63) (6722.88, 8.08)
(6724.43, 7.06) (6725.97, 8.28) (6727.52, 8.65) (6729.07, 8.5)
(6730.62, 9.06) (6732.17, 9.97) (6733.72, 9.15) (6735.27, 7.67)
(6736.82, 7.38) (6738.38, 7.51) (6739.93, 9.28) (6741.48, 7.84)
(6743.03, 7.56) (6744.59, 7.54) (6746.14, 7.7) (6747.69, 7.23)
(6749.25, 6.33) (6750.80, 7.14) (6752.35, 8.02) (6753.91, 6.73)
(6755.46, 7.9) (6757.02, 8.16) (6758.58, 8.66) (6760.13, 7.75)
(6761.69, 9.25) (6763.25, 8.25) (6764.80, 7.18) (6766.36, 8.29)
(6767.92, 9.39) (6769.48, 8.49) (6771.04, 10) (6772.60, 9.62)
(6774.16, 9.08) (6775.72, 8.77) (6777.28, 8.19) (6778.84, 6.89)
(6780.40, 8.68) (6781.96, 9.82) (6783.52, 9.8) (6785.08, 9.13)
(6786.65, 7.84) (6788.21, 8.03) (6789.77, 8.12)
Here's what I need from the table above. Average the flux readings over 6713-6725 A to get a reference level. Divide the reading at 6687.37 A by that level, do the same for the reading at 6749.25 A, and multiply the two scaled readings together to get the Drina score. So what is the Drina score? 0.80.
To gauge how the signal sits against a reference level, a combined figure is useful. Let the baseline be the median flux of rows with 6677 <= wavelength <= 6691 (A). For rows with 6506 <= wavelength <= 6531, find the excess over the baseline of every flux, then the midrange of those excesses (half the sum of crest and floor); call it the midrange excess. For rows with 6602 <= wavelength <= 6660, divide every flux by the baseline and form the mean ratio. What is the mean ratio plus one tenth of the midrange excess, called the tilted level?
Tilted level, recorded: 0.835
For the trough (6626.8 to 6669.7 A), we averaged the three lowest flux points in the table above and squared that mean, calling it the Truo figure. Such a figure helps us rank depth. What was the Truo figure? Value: 53.1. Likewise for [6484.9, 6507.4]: 65.2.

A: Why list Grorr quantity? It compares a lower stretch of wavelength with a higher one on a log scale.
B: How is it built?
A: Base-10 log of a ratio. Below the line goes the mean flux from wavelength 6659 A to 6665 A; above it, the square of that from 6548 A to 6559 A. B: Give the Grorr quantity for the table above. 0.94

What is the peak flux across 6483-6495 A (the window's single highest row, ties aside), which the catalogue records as 9.6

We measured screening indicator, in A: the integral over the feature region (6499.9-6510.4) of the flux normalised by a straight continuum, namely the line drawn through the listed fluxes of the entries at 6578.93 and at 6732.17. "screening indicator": 12.0 A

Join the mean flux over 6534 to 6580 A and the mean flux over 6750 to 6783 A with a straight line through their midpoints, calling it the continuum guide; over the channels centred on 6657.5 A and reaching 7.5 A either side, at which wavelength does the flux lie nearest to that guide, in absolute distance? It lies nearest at 6655.11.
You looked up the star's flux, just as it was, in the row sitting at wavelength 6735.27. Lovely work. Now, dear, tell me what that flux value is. 7.67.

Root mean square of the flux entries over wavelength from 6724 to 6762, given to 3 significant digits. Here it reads 8.06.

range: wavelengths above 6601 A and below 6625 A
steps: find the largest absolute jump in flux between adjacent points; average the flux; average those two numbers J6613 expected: 4.9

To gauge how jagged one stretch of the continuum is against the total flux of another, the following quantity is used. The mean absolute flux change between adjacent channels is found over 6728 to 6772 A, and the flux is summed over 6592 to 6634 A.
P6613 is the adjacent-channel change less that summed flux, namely -239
